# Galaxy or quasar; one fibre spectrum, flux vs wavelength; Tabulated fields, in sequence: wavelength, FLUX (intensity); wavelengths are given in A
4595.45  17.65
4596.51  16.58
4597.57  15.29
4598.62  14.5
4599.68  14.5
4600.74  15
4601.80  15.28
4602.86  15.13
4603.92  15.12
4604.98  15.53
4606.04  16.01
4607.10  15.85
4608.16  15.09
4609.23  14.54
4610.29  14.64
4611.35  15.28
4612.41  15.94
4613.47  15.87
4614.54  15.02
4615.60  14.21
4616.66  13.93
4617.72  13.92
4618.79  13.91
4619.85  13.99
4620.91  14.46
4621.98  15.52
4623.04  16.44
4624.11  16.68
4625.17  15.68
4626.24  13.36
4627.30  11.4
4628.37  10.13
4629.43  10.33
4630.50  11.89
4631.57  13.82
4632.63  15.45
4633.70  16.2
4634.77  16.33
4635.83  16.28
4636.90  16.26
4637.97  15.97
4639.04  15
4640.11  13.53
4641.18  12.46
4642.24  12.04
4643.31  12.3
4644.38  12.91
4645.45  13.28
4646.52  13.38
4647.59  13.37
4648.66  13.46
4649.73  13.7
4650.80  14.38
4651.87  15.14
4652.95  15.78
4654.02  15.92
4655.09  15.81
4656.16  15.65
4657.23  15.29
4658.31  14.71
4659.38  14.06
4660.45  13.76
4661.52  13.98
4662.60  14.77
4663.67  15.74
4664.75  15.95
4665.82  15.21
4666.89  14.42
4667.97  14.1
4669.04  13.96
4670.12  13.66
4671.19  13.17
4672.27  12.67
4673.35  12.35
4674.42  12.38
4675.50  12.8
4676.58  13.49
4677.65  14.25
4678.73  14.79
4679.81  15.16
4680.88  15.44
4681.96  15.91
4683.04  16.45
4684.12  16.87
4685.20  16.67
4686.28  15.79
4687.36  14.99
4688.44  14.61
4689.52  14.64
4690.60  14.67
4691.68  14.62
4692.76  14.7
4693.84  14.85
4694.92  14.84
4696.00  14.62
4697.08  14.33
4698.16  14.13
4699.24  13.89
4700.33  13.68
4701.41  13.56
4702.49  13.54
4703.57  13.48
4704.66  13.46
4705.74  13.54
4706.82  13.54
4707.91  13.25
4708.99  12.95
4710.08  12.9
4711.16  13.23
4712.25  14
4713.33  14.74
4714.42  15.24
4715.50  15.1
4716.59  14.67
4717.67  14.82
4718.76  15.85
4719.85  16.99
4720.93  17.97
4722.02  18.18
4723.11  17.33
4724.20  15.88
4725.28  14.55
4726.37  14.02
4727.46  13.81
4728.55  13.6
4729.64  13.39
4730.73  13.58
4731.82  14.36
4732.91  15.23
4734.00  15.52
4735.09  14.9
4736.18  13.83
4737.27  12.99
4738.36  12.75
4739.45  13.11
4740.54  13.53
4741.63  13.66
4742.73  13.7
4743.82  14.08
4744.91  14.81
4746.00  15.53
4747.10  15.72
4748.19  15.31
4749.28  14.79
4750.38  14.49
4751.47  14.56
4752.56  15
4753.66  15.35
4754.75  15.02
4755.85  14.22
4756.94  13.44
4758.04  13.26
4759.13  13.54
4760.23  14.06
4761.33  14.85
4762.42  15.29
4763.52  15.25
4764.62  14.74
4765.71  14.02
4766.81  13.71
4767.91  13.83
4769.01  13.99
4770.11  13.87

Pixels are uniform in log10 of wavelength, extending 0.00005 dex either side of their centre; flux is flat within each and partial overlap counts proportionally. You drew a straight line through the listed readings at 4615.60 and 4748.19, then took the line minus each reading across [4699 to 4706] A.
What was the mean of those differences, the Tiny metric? 1.3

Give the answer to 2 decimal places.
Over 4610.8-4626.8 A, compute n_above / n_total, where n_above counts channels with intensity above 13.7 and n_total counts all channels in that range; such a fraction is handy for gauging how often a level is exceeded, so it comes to 0.93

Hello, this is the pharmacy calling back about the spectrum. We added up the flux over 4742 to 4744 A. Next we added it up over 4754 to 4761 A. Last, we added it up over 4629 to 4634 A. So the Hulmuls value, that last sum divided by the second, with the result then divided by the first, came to 0.029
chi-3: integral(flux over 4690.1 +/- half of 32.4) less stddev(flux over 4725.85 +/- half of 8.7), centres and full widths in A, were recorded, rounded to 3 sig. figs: 469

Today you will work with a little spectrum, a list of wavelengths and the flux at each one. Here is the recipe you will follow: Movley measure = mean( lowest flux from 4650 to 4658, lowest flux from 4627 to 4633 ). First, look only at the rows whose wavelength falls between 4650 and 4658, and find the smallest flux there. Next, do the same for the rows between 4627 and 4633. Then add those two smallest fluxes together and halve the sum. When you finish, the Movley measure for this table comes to 12.3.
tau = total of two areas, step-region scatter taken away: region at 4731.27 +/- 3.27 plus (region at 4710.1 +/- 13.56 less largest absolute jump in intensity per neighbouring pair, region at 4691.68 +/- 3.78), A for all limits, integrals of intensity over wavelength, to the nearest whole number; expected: 488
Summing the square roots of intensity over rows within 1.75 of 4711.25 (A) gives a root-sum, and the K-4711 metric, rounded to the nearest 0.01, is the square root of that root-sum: 3.31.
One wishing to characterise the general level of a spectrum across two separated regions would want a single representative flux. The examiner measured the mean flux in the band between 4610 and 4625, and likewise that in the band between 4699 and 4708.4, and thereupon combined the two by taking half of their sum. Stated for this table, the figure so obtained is 14.27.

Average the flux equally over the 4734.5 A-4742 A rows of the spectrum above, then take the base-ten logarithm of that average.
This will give 1.13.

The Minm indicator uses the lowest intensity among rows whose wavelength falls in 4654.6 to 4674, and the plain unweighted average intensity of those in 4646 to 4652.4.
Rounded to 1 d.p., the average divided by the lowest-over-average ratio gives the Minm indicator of 15.7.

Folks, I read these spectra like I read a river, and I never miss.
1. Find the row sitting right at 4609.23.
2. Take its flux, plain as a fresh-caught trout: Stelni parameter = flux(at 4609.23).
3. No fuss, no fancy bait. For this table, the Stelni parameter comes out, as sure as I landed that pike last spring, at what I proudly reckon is 14.54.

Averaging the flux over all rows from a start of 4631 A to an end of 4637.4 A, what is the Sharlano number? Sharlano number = 15.7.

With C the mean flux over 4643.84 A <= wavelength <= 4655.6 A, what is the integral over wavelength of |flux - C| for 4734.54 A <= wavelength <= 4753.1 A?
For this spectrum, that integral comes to 14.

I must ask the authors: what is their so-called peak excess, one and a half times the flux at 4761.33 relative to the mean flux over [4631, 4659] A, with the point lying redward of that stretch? 1.53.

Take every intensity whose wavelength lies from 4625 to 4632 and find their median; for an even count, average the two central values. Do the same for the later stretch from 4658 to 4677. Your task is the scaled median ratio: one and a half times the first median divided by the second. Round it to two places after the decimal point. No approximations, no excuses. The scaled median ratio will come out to 1.28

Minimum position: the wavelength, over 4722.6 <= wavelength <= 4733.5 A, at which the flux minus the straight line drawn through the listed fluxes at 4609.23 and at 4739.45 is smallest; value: 4729.64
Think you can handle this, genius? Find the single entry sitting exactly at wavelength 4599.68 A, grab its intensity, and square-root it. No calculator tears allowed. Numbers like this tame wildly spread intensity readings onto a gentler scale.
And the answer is 3.81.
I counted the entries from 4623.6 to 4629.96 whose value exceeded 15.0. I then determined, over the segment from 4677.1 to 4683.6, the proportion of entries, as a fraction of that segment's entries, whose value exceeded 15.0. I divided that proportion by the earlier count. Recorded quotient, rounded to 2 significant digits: 0.33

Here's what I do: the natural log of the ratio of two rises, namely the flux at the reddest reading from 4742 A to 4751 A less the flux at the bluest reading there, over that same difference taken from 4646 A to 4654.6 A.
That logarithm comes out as -1.2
